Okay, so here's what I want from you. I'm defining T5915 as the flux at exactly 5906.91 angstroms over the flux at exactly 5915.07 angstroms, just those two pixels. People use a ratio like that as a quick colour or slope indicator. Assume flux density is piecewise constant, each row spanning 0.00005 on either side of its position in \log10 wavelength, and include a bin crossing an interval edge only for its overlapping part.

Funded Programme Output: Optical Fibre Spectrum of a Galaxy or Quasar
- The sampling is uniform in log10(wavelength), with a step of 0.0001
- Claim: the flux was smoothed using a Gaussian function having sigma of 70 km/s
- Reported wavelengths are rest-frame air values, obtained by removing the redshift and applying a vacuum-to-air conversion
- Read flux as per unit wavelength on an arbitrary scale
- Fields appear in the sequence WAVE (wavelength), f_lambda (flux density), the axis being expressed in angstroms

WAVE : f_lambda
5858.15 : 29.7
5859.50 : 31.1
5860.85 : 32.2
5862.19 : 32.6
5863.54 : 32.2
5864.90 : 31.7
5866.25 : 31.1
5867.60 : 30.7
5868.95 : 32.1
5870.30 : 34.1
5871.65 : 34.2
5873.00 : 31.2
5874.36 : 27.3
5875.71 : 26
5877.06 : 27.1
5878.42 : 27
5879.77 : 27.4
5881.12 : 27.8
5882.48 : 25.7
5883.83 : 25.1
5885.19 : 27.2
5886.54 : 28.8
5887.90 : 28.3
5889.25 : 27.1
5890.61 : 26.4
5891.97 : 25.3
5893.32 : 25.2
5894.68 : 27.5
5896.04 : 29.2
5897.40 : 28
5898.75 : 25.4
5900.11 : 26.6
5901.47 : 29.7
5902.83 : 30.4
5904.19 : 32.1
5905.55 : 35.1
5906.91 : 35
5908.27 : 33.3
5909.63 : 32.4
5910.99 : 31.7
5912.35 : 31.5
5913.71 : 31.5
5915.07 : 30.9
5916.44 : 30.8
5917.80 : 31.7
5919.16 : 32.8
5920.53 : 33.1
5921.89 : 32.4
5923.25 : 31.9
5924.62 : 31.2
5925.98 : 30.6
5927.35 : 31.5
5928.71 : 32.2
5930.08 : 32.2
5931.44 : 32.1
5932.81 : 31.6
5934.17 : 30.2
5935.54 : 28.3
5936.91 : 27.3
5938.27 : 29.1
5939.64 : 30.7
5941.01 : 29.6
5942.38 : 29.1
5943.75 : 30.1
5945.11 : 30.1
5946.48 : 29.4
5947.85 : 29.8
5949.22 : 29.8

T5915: 1.13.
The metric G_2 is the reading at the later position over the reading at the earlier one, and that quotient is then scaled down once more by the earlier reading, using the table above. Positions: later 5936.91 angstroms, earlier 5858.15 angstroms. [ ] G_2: 0.031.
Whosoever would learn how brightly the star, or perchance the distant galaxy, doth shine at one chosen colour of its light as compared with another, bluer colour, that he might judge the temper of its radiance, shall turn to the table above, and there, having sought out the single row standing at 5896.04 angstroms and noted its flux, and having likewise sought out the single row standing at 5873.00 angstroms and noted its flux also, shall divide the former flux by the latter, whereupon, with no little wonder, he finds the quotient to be 0.94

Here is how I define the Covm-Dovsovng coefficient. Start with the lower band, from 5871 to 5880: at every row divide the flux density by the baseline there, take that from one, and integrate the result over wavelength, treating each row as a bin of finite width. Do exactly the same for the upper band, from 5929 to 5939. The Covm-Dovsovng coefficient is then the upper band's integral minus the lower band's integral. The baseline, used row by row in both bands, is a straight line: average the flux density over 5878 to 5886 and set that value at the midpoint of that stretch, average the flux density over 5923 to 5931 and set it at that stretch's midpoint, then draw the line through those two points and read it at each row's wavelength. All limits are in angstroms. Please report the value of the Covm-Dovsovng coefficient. 1.6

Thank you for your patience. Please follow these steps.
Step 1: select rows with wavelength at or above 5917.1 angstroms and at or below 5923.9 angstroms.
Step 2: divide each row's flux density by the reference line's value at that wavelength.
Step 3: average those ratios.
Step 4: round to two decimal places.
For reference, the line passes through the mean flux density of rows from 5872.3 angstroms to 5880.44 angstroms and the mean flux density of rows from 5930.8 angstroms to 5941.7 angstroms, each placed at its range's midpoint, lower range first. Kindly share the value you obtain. 1.11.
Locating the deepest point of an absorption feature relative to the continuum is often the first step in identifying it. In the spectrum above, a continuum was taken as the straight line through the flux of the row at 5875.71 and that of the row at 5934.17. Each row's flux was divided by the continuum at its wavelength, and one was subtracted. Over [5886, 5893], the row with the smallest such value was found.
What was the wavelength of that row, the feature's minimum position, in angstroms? 5891.97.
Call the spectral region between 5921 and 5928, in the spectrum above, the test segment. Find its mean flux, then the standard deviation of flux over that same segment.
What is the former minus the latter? 31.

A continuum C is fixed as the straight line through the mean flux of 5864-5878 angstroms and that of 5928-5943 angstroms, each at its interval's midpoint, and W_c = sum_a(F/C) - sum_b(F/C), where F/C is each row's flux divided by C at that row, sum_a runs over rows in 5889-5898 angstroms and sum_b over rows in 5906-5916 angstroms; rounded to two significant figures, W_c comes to -1.3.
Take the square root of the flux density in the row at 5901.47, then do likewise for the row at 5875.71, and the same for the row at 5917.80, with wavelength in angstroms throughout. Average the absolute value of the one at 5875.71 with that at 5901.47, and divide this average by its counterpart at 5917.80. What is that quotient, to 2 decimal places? 0.94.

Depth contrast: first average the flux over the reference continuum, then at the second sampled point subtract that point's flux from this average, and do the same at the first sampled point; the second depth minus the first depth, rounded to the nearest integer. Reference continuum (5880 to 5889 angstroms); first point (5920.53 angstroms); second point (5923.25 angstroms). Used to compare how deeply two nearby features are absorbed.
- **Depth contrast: 1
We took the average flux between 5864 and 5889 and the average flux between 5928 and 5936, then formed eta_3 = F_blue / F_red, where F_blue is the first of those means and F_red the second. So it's 0.93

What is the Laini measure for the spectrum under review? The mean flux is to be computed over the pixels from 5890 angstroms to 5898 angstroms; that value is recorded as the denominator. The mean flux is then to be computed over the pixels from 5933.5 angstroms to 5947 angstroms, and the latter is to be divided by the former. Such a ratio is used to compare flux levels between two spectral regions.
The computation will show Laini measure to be 1.09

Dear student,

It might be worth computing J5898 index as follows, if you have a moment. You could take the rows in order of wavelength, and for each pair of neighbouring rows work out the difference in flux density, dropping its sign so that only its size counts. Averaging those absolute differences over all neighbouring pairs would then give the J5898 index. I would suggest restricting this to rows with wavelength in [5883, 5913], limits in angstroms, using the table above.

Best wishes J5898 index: 1.35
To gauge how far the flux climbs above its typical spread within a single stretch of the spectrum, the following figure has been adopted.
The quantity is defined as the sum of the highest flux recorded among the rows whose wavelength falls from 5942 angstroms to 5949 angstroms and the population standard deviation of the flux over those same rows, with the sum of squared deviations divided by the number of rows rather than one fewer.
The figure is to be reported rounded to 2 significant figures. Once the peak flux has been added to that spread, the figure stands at 30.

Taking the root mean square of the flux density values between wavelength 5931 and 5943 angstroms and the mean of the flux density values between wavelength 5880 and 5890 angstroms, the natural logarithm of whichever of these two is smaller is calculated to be 3.30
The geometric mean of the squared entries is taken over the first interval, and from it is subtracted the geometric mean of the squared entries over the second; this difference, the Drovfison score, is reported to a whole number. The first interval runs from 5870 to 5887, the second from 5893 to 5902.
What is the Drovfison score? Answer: 51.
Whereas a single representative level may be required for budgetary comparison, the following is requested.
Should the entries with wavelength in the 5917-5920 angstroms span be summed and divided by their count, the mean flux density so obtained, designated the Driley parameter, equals 32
